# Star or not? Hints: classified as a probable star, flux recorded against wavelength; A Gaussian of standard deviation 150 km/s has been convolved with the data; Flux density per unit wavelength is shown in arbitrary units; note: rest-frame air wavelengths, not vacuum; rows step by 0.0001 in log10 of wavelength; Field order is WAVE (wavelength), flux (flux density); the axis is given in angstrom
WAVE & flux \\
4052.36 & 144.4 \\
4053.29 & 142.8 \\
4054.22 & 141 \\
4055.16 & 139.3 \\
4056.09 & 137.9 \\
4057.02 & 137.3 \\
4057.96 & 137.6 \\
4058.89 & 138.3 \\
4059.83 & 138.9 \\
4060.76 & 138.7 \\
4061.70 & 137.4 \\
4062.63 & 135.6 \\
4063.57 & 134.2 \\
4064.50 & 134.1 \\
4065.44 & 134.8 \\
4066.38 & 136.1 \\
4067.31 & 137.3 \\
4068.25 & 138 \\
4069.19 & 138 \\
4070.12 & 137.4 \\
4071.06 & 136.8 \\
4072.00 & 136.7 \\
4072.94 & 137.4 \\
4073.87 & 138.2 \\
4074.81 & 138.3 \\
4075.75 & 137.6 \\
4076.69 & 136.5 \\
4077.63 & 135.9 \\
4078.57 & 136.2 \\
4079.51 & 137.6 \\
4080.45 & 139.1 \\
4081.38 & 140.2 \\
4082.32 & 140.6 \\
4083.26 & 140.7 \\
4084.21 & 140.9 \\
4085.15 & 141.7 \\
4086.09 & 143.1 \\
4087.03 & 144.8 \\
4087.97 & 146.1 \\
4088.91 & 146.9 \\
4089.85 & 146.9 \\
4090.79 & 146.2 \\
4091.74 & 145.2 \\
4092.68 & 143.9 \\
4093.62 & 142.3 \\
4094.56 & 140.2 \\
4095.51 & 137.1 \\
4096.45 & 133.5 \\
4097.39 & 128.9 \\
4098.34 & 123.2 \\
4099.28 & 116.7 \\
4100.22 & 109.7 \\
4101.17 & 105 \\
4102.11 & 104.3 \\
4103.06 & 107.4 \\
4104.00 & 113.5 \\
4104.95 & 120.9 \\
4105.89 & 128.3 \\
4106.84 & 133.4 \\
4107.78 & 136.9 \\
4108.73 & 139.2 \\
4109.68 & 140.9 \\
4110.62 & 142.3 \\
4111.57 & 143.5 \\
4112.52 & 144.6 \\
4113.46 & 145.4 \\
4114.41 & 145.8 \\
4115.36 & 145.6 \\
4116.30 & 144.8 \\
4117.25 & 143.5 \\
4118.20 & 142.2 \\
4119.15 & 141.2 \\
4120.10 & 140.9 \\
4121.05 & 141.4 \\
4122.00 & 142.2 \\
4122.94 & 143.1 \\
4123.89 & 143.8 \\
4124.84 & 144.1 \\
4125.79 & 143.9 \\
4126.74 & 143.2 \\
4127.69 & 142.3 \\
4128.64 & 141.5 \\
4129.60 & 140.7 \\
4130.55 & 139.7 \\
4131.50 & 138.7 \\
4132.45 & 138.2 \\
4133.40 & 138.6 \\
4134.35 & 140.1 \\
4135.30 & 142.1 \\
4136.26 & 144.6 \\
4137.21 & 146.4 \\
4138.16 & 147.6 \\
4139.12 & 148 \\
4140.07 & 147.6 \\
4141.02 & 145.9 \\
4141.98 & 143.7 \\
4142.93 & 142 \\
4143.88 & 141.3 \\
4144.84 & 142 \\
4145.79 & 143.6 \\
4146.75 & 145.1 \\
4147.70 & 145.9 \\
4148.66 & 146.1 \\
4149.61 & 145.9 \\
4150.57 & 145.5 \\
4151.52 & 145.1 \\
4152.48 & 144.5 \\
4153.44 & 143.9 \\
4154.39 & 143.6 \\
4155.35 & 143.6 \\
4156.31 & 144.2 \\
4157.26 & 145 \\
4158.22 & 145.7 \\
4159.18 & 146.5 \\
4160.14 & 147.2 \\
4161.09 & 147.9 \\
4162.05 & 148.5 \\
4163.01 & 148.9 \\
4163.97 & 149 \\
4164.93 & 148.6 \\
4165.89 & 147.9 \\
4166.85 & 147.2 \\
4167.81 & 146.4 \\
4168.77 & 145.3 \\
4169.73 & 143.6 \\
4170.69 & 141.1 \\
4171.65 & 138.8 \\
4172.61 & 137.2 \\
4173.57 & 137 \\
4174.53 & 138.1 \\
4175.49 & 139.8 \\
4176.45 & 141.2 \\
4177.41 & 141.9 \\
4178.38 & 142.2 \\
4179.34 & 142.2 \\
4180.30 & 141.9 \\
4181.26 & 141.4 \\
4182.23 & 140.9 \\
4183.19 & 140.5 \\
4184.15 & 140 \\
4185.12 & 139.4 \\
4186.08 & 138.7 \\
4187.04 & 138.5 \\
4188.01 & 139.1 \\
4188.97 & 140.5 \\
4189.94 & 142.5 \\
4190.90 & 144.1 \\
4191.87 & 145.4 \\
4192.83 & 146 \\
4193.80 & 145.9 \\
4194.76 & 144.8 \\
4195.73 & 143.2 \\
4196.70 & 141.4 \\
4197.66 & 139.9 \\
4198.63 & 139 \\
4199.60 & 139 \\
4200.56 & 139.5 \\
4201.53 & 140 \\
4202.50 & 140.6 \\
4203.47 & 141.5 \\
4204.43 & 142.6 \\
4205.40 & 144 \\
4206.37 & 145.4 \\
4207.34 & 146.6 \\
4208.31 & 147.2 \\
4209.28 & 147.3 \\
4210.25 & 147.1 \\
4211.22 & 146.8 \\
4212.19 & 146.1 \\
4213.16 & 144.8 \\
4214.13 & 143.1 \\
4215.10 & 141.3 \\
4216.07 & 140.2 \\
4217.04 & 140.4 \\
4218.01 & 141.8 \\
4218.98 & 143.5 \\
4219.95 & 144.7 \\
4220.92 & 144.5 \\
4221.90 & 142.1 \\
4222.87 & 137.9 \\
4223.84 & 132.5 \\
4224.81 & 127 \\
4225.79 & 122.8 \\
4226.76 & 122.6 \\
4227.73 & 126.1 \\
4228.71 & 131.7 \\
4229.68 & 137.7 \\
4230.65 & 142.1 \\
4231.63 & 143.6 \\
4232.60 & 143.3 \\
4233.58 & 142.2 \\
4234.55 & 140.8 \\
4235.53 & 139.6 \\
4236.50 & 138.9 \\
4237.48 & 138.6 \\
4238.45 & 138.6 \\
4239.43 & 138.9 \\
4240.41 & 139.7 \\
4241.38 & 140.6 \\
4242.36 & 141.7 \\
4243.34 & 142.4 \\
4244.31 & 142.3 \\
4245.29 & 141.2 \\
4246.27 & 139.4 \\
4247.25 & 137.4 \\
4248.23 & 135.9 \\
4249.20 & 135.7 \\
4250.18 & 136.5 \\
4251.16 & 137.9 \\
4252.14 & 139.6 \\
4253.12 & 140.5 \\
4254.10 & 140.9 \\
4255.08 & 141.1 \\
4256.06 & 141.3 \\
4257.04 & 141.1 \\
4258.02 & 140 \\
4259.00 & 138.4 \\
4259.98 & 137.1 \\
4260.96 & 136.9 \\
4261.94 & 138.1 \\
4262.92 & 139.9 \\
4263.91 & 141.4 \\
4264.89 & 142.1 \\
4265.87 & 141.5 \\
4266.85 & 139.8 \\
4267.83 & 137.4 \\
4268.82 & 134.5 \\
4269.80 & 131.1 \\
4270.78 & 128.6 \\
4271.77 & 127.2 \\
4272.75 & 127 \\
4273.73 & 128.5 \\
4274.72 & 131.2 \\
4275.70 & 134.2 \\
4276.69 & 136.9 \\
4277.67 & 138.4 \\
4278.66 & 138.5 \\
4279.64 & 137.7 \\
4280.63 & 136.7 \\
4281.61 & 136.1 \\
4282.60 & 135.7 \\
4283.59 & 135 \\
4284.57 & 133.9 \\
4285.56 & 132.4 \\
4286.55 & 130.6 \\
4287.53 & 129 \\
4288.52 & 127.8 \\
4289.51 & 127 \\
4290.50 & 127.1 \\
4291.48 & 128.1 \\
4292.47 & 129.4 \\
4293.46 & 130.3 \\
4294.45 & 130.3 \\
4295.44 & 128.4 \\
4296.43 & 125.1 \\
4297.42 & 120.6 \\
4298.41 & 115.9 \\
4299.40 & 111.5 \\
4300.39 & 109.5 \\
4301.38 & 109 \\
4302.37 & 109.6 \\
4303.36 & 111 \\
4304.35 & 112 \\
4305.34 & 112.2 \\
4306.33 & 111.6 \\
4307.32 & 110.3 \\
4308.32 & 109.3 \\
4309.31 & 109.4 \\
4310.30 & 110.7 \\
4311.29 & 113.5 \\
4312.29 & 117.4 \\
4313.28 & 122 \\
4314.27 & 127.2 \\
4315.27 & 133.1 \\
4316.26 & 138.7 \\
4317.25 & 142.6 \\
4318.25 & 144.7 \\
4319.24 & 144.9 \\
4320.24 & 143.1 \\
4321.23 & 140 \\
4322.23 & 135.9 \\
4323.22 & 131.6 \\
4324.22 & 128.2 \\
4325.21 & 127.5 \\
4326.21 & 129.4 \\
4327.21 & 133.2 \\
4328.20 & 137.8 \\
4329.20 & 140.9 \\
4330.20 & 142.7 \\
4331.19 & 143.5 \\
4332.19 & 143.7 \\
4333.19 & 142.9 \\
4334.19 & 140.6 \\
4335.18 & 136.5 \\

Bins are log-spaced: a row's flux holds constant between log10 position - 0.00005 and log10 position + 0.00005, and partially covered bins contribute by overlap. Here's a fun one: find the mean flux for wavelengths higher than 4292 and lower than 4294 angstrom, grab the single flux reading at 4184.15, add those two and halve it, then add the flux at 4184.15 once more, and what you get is 275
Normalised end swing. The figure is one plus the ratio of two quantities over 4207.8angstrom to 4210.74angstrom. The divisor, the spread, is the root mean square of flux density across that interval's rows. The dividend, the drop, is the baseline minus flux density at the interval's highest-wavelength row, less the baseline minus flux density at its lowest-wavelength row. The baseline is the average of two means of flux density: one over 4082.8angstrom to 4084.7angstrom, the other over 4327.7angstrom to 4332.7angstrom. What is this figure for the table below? 1.00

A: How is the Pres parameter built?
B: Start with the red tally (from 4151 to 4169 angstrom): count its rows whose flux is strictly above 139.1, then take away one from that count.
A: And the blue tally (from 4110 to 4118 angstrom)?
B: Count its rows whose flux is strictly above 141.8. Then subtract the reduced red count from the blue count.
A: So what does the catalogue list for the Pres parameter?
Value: -10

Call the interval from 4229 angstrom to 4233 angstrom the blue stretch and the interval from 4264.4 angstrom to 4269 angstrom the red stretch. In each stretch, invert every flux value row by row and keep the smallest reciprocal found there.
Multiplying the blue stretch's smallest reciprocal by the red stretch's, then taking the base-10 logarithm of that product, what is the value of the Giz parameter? -4.31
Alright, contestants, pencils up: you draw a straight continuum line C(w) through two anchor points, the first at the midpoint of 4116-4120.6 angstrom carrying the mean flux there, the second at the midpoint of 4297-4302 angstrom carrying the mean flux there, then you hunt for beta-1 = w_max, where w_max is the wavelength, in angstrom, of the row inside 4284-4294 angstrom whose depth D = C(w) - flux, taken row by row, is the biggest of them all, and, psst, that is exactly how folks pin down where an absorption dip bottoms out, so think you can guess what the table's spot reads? 4289.51 angstrom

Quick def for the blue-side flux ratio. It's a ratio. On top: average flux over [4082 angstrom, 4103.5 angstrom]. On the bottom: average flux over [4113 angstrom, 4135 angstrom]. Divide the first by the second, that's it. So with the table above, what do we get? 0.94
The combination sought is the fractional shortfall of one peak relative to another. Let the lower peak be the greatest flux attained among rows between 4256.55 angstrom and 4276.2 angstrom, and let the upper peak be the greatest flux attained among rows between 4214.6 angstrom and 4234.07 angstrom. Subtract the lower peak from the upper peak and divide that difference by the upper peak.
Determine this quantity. 0.018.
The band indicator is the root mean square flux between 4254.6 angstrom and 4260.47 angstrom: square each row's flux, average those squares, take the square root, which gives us 140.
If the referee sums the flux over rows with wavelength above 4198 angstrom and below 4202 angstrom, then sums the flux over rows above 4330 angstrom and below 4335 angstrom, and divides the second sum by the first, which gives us 1.3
